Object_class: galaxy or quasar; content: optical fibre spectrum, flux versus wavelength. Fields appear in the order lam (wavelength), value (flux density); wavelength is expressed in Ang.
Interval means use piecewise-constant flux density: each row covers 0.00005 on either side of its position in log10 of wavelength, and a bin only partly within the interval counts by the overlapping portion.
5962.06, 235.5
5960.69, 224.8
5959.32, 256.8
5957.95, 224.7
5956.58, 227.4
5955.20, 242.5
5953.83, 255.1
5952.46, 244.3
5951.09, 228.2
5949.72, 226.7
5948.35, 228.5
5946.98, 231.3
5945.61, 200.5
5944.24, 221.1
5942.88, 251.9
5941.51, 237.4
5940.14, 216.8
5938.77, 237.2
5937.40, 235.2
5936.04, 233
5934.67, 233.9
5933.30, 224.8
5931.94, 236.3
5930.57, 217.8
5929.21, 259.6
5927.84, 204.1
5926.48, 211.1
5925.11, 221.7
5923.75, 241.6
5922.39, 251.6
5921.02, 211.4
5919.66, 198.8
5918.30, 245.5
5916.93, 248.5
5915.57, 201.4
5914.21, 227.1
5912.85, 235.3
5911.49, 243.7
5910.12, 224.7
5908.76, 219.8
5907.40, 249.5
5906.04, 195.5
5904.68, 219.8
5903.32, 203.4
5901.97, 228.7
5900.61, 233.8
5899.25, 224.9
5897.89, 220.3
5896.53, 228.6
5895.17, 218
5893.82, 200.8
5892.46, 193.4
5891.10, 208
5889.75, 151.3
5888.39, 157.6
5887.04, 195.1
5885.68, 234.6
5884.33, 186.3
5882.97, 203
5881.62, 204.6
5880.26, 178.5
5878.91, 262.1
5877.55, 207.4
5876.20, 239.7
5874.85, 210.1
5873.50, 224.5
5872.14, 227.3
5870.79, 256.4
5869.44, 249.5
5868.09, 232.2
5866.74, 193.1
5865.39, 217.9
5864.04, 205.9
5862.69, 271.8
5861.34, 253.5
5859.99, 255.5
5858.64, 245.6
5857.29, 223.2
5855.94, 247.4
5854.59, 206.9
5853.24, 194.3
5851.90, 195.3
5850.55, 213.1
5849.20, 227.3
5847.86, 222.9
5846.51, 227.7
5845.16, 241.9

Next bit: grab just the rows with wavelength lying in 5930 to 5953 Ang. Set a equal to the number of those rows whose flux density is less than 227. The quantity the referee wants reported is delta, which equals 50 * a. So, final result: 300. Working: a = 6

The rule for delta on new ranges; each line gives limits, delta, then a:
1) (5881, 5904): 650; 13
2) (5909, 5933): 400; 8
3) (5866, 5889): 500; 10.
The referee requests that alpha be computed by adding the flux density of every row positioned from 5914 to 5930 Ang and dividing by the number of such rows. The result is 227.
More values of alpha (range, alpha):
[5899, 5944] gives 228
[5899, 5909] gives 222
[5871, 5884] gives 217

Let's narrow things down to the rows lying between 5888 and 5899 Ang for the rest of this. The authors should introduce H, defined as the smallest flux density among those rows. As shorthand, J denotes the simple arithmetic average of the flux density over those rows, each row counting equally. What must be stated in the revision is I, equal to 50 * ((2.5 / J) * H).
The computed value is 96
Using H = 151.3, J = 197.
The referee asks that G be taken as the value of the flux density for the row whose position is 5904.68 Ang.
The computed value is 219.8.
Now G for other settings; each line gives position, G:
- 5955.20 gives 242.5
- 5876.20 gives 239.7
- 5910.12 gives 224.7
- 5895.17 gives 218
